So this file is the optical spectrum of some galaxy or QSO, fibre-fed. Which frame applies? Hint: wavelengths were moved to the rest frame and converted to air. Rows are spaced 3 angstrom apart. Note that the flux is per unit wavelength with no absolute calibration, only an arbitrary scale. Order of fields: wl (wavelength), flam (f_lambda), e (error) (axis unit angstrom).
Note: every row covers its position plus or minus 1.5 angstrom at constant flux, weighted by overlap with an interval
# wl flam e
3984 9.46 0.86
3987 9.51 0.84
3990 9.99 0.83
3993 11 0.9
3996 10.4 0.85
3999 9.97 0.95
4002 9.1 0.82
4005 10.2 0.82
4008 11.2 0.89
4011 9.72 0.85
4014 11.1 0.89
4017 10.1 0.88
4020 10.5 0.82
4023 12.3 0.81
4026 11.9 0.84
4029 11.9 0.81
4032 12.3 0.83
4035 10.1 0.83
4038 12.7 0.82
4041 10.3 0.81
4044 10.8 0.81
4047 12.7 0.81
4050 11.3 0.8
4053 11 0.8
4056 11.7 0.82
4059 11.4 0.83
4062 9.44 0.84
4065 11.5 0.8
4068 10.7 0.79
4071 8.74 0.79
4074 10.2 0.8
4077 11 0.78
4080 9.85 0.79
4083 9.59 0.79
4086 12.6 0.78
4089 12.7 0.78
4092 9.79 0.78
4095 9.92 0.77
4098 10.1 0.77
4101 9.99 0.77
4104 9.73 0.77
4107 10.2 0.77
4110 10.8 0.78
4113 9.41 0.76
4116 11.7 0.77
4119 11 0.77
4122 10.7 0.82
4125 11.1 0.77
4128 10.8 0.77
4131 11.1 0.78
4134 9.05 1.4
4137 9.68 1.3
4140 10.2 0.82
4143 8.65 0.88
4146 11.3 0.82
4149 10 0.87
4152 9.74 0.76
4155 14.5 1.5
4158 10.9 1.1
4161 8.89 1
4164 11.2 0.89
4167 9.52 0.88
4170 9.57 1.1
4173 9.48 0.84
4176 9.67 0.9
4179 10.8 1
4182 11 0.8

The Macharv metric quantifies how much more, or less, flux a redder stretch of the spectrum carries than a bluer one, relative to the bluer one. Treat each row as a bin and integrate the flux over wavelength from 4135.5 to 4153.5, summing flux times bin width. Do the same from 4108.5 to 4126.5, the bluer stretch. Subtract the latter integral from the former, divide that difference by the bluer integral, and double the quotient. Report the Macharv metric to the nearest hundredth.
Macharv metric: -0.16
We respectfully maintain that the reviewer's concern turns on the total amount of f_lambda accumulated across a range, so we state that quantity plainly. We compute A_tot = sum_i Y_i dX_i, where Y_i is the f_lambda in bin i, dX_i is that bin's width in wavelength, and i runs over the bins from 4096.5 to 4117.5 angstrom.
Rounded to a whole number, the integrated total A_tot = 216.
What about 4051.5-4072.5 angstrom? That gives 223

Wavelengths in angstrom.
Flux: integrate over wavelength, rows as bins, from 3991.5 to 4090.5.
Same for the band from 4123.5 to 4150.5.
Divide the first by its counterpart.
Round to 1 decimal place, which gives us 3.9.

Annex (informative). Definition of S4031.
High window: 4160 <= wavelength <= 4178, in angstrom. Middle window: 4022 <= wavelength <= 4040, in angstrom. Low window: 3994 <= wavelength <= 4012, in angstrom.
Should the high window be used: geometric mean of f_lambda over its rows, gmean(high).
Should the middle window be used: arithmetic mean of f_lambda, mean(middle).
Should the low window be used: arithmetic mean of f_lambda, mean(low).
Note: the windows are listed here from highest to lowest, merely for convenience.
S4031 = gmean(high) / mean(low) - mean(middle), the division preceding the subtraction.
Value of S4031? -10.9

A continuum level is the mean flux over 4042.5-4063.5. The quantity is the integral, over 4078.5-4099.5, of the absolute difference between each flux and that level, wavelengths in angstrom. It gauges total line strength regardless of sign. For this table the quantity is 29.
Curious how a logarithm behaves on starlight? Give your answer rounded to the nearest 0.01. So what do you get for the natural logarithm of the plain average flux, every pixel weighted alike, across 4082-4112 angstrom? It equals 2.36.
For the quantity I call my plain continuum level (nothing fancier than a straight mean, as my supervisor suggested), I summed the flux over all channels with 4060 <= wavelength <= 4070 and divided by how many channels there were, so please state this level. 10.5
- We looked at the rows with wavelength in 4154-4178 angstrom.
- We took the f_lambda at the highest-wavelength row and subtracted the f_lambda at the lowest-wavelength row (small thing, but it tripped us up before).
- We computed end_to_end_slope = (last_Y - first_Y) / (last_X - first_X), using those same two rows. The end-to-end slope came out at -0.23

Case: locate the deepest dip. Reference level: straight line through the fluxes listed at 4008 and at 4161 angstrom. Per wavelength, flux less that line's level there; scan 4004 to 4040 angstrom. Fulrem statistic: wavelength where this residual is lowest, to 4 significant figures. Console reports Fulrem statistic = 4011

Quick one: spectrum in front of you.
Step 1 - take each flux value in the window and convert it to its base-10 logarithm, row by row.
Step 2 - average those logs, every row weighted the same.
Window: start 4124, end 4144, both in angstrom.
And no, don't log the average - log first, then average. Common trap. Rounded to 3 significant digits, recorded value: 1.00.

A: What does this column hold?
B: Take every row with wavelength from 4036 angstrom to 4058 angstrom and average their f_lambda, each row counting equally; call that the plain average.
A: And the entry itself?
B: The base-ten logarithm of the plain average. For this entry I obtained 1.06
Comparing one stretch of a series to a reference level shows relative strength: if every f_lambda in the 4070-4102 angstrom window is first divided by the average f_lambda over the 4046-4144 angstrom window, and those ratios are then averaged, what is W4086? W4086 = 0.99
